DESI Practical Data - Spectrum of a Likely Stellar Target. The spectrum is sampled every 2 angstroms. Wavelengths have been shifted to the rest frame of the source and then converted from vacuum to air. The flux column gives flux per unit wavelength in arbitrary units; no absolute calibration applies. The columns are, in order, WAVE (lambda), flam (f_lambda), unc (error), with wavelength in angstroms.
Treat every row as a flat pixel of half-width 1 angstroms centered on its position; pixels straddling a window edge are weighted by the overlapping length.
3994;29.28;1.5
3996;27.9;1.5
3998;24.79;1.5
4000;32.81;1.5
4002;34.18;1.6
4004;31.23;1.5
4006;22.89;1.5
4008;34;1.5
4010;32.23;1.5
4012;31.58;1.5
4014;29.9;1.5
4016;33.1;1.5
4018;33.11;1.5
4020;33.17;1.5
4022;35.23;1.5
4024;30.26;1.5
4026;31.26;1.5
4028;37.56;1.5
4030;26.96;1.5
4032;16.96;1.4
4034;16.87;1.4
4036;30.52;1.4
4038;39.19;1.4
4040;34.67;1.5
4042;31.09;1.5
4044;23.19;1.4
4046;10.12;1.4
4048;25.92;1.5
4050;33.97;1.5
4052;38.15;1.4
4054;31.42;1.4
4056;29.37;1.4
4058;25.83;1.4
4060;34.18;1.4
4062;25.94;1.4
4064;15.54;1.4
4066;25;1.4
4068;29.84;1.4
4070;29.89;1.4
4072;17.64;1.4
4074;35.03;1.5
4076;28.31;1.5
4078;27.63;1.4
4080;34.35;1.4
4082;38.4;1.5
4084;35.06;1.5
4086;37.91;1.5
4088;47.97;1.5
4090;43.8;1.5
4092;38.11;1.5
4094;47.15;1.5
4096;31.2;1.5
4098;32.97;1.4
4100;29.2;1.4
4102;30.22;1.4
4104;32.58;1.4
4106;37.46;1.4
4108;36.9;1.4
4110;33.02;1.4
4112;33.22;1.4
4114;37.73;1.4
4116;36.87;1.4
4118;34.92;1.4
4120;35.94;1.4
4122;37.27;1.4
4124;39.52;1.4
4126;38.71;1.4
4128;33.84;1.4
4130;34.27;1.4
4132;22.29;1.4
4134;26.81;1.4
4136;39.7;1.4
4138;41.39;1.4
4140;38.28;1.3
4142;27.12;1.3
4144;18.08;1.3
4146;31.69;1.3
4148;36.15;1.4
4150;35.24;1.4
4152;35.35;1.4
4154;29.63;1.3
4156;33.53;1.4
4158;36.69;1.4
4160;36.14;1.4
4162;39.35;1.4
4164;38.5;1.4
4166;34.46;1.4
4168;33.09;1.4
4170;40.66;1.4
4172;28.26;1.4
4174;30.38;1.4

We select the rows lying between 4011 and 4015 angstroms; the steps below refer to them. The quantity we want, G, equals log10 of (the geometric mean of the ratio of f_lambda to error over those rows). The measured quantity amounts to 1.31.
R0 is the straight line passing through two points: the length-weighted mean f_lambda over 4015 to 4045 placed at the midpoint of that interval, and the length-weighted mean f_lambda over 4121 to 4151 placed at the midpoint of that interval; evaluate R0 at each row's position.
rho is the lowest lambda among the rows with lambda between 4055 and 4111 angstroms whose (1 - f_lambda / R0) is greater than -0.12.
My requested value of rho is 4056 angstroms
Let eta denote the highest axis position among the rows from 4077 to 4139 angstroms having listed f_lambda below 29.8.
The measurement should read 4134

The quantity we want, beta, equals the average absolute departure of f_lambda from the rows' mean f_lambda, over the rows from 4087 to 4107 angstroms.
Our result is 5.8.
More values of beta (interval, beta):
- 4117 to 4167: 4.0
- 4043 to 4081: 5.3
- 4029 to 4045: 6.4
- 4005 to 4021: 2.4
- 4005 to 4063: 5.0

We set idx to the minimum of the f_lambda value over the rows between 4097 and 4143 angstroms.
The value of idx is 22.29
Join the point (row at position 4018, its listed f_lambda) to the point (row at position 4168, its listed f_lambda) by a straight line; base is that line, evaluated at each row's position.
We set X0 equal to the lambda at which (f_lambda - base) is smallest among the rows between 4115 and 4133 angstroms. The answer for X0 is 4132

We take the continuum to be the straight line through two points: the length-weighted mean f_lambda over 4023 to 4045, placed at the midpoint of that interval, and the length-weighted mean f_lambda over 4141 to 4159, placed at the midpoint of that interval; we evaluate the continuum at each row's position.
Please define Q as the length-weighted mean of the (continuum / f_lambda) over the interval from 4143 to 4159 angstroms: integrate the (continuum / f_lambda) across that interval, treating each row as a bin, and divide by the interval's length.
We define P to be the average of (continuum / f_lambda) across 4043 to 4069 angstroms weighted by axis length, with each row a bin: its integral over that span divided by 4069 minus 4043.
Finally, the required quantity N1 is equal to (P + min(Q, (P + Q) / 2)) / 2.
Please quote 1.13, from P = 1.24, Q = 1.03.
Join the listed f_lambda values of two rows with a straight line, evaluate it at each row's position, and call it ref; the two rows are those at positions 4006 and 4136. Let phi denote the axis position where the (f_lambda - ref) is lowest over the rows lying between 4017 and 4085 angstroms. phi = 4046 angstroms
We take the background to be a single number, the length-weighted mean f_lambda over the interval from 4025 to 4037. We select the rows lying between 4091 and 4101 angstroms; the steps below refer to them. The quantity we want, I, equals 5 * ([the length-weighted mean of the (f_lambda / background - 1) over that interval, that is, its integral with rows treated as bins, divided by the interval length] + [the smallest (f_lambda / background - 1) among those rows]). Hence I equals 2.2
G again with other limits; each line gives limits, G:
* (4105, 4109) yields 1.42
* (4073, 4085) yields 1.35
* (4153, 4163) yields 1.40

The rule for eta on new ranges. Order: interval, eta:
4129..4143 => 4142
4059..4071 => 4066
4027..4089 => 4078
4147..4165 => 4154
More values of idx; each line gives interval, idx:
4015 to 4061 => 10.12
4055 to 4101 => 15.54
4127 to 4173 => 18.08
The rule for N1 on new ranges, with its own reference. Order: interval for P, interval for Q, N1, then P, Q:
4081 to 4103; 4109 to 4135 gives 0.85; 0.83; 0.93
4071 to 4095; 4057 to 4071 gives 0.96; 0.89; 1.18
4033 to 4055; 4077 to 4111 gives 1.02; 1.18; 0.86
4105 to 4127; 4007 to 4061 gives 0.90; 0.84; 1.05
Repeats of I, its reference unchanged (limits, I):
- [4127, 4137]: 0.1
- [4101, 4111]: 2.0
